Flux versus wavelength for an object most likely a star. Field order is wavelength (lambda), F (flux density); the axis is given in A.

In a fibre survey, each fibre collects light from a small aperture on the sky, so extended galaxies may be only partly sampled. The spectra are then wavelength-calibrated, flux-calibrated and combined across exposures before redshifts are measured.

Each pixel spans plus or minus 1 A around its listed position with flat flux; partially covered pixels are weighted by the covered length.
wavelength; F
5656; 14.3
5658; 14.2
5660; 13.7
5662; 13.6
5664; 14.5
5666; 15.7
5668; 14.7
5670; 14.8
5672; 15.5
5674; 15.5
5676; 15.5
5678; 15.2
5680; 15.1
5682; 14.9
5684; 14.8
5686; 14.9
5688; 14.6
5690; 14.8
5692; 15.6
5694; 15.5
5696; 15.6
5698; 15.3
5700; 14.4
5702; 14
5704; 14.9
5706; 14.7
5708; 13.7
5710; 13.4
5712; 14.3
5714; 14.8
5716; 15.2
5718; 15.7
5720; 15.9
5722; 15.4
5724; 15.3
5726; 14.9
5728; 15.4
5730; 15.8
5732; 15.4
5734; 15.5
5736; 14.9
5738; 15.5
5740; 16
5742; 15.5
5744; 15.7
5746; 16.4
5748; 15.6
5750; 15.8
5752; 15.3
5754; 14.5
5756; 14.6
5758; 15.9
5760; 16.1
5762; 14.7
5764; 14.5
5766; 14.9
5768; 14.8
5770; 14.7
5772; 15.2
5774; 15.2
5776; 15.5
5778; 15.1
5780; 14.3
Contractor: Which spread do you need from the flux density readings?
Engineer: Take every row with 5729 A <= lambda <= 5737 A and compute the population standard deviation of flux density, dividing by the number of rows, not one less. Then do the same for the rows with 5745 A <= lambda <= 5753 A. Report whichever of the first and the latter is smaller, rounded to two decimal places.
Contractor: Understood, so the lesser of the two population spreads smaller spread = 0.32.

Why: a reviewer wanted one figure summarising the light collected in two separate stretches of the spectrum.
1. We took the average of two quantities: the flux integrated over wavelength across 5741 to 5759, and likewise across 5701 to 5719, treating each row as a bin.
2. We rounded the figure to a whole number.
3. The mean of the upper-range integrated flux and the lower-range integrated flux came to 270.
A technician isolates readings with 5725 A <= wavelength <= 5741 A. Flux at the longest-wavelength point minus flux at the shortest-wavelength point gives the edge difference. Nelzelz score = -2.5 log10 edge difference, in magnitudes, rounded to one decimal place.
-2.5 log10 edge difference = -0.1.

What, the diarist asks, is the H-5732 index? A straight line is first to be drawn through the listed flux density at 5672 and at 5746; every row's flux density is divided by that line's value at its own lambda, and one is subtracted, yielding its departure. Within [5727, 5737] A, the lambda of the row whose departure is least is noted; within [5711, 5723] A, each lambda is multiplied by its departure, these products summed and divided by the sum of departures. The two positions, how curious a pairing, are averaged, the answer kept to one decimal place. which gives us 5725.6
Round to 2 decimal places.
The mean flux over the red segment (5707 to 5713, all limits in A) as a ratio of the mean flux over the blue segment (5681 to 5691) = 0.93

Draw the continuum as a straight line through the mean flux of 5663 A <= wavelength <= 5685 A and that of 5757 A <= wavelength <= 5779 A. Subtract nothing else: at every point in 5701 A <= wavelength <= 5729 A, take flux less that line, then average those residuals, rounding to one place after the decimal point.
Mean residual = -0.3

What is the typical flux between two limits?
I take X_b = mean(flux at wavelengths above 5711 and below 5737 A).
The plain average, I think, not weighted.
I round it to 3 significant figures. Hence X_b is 15.3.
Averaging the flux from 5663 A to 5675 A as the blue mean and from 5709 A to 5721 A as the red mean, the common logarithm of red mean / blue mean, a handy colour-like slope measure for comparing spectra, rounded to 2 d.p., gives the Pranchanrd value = -0.01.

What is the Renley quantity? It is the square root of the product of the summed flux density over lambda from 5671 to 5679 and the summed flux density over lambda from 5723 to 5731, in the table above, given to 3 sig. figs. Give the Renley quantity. 61.5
